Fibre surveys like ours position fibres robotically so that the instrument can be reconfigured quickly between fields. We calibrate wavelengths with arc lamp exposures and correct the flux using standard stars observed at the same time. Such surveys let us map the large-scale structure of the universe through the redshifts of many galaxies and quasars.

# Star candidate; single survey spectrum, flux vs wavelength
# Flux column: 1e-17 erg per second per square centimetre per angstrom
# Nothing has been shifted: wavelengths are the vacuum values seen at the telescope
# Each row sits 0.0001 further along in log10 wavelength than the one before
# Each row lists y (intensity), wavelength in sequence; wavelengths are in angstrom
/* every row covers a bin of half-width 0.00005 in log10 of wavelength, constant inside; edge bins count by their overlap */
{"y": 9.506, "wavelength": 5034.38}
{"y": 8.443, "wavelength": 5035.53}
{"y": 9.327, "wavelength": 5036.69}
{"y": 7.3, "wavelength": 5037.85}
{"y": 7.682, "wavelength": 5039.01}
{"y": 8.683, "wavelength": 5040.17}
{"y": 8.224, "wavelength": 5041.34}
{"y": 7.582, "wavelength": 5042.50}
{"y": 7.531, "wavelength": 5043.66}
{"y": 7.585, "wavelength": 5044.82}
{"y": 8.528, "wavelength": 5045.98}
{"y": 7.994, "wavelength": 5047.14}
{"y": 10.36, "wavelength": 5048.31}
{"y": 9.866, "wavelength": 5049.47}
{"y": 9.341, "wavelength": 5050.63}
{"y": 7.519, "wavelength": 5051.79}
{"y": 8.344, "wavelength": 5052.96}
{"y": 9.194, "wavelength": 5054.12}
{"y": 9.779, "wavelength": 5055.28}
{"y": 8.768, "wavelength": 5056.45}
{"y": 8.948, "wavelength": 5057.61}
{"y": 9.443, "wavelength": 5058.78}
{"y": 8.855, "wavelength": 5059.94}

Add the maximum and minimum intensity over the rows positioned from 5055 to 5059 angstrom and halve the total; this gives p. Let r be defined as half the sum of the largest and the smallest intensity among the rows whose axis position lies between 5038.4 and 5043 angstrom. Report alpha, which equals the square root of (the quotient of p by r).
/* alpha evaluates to 1.07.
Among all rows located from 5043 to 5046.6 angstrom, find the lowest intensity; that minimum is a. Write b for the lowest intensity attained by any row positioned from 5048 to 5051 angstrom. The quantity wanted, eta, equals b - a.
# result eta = 1.8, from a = 7.531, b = 9.341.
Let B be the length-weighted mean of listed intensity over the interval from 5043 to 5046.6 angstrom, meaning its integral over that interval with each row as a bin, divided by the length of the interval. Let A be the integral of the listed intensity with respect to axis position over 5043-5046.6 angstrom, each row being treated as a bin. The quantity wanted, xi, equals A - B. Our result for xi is 20.5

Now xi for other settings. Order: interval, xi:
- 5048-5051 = 19.7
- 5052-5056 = 26.8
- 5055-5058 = 18.2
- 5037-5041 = 24.0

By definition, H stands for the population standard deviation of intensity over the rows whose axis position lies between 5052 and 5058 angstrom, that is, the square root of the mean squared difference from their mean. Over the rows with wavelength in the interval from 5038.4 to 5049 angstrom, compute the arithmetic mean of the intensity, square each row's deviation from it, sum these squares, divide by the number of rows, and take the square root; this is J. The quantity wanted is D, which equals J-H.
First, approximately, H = 0.48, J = 0.85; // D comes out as 0.4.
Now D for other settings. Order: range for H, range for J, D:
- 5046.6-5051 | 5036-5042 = -0.2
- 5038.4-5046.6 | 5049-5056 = 0.4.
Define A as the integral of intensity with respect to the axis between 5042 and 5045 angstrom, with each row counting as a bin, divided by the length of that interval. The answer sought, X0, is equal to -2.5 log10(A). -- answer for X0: -2.20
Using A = 7.6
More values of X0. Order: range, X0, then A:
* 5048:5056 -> -2.40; 9.2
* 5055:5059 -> -2.40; 9.2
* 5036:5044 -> -2.27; 8.1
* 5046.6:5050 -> -2.43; 9.4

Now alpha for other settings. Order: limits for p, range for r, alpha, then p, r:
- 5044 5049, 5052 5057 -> 1.00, 9.0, 9.1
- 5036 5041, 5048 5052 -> 0.96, 8.3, 8.9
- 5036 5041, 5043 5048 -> 1.02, 8.3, 8.0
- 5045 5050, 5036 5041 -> 1.05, 9.2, 8.3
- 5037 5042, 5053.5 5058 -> 0.93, 8.0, 9.3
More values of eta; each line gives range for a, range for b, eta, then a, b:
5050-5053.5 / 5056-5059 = 1.2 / 7.519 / 8.768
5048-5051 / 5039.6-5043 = -1.8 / 9.341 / 7.582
